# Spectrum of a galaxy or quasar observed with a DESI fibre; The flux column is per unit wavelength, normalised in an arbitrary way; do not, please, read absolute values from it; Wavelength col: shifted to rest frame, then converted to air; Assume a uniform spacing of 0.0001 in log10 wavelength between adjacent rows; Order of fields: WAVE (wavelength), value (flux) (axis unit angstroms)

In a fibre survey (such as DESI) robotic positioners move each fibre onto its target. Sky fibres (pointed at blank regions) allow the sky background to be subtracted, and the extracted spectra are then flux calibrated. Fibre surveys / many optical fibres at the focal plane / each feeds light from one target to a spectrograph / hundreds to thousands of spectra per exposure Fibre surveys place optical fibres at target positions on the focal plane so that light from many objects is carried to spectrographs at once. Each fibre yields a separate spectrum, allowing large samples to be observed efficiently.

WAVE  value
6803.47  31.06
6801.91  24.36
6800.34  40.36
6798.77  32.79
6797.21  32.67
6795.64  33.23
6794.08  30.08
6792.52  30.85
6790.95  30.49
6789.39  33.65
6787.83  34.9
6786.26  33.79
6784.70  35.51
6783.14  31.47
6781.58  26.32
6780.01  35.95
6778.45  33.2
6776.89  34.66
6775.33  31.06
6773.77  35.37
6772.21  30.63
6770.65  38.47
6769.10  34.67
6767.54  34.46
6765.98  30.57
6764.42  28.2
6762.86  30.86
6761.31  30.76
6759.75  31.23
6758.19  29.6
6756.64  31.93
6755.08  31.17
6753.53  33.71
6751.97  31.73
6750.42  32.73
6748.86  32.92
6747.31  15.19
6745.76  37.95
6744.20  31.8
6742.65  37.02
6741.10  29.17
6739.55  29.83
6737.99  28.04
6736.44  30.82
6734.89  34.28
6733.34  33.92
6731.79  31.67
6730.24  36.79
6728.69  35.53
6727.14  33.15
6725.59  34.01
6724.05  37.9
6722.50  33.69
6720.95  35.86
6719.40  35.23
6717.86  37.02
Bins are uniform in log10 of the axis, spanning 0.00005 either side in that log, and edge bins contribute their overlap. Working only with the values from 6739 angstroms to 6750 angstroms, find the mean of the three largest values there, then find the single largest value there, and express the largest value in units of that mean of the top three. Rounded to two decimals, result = 1.06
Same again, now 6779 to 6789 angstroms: 1.01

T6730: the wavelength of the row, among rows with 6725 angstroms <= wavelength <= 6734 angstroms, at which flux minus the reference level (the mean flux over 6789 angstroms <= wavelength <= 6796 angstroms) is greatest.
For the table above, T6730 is 6730.24 angstroms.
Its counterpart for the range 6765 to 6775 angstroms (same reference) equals 6770.65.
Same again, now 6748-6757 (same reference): 6753.53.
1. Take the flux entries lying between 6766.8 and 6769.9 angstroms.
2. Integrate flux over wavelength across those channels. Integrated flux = 108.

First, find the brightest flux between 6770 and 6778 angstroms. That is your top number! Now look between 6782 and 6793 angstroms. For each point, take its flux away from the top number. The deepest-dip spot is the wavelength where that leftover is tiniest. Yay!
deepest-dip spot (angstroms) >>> 6784.70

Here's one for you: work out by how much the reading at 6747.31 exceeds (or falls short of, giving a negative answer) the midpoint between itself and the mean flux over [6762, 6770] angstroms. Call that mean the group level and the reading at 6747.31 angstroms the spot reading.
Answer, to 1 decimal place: -8.3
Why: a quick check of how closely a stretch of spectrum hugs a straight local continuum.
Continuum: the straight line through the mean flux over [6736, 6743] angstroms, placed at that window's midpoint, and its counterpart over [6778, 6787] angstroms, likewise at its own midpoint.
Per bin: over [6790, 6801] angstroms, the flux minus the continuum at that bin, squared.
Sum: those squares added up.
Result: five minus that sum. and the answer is -65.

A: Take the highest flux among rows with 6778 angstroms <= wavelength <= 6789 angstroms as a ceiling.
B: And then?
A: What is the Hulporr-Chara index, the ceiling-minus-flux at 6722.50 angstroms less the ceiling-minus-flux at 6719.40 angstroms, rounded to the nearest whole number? 2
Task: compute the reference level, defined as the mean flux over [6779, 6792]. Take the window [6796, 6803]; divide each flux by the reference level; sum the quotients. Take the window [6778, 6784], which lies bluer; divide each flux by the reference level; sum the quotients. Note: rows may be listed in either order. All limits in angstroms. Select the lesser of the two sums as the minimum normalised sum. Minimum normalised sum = 3.9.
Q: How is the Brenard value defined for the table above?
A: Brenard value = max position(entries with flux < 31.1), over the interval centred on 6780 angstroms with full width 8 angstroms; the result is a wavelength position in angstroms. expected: 6781.58 angstroms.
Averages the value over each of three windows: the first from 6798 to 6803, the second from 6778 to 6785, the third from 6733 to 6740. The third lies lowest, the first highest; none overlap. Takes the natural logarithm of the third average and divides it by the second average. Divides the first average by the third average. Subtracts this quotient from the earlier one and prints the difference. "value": -0.93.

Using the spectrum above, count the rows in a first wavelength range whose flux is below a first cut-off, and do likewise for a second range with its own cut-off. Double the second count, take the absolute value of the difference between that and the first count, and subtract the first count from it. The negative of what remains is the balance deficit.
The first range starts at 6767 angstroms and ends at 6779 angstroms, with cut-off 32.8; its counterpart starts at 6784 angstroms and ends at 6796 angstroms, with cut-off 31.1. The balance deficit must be -2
